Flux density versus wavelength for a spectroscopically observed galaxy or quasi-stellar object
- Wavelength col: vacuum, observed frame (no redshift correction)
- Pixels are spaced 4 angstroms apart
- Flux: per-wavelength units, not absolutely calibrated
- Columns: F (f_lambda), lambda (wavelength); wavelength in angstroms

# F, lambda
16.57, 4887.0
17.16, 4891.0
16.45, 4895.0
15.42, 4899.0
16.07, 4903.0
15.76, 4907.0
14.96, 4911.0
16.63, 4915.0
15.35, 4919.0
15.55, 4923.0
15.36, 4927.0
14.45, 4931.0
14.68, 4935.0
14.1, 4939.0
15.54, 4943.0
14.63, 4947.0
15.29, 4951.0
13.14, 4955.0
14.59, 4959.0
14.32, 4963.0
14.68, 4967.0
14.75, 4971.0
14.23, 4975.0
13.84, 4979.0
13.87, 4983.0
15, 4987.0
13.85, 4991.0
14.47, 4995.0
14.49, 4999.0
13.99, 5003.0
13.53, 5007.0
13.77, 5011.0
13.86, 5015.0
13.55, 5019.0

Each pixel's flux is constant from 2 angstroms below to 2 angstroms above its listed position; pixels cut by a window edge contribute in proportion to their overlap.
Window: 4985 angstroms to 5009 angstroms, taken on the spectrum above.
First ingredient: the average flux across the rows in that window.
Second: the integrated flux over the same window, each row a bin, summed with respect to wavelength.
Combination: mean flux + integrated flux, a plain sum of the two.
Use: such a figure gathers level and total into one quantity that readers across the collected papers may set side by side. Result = 356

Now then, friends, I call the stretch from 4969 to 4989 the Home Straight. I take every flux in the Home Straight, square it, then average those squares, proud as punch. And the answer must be 206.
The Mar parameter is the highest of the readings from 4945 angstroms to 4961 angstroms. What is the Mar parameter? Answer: 15.29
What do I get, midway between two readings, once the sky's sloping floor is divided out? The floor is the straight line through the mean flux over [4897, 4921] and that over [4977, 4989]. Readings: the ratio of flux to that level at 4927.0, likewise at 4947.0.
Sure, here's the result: 0.990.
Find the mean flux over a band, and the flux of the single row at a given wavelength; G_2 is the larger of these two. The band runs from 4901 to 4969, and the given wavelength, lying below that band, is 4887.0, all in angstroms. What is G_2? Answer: 16.6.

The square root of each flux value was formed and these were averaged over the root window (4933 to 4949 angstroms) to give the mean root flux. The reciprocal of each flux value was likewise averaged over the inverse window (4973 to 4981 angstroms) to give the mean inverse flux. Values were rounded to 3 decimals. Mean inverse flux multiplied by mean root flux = 0.274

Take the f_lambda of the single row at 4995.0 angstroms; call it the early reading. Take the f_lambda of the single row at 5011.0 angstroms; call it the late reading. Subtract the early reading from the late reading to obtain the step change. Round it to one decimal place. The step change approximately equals -0.7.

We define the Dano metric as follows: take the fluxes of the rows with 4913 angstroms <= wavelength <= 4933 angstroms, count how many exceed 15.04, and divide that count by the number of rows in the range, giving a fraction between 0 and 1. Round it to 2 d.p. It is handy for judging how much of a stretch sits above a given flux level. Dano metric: 0.80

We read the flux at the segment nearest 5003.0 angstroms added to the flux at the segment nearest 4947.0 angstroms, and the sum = 28.6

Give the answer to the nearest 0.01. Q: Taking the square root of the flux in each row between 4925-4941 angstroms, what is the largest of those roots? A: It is 3.92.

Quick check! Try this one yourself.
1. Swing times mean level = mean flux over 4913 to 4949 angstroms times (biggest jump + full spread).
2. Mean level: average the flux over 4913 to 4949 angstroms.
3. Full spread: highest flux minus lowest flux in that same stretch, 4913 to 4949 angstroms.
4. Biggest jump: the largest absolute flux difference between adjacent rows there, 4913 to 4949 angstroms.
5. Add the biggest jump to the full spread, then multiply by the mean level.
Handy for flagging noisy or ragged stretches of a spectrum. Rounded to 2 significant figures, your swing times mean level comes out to 60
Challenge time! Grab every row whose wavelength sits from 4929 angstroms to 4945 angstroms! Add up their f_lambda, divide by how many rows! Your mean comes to 14.7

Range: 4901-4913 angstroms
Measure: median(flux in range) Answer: 15.8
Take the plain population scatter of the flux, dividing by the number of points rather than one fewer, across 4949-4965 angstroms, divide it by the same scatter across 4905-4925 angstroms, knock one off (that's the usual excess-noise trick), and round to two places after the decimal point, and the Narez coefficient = 0.39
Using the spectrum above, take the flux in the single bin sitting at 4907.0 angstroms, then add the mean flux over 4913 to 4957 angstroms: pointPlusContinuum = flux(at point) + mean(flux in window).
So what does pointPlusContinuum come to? 30.7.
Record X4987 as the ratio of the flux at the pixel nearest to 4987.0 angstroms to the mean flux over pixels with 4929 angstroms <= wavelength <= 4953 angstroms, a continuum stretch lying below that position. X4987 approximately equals 1.01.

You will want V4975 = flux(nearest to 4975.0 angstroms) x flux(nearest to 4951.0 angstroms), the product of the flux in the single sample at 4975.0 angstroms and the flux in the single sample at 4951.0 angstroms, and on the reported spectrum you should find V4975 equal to 218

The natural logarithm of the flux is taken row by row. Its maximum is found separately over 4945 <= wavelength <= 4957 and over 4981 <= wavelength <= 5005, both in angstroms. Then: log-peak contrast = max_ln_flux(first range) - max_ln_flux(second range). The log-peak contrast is 0.019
